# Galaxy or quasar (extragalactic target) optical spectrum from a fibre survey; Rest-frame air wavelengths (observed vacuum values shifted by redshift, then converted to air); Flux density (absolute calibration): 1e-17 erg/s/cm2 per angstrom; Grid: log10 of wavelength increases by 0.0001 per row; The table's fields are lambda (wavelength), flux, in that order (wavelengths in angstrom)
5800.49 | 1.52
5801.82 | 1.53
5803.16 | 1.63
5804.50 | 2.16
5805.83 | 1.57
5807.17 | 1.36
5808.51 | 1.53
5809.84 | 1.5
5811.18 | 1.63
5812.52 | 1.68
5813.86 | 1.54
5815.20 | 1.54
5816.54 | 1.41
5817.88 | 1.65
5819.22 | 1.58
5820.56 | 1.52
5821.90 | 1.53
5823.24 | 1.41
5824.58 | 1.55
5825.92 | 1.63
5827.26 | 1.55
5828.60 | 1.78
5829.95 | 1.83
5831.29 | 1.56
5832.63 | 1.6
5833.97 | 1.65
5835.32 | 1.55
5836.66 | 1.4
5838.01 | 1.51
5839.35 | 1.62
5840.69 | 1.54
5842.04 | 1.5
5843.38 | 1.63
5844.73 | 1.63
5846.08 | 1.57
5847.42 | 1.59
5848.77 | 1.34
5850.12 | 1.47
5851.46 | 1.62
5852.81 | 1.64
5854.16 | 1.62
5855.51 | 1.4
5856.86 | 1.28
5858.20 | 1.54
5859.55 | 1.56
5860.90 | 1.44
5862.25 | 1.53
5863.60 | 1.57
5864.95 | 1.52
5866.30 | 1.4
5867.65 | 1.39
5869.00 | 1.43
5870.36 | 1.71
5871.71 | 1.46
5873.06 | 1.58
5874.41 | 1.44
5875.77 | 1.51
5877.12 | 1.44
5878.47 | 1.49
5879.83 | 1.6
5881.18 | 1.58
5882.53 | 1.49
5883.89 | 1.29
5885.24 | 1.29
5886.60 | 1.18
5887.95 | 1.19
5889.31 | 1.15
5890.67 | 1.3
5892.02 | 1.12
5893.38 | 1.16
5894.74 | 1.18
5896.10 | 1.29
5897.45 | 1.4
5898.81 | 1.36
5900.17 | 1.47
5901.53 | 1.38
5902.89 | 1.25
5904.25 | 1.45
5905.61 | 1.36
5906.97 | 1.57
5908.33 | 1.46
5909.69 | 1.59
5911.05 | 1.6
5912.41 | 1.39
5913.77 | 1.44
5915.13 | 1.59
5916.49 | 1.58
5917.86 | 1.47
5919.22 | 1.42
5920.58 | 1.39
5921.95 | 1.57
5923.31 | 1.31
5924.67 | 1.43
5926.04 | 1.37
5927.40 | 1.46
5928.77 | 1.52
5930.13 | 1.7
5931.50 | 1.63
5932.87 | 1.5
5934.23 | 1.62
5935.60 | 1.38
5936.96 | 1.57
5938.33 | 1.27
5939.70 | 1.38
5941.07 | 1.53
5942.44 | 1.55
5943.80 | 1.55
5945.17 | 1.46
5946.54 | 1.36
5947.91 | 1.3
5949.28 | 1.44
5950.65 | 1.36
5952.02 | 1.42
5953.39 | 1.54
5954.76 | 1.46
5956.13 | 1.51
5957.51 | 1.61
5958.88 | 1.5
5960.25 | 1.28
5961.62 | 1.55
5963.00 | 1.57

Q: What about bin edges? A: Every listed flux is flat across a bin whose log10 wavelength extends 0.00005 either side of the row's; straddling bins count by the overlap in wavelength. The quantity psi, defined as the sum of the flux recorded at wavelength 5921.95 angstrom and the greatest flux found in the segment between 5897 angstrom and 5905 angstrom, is 3.04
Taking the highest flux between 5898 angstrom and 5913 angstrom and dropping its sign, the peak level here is 1.60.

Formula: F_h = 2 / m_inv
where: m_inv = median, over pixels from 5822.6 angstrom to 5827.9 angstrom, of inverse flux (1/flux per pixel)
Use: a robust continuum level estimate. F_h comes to 3.10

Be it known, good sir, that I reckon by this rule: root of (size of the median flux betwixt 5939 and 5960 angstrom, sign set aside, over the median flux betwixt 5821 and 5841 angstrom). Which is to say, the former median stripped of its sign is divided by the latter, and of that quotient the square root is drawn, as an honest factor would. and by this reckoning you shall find 0.97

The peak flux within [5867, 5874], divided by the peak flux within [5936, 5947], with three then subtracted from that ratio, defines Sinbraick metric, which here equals -1.91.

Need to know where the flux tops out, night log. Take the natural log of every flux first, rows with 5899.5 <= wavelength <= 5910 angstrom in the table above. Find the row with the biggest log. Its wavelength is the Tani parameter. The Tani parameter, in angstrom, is 5909.69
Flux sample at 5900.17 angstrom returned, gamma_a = 1.47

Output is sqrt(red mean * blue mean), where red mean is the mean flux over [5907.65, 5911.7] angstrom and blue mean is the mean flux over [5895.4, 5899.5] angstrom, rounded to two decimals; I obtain 1.45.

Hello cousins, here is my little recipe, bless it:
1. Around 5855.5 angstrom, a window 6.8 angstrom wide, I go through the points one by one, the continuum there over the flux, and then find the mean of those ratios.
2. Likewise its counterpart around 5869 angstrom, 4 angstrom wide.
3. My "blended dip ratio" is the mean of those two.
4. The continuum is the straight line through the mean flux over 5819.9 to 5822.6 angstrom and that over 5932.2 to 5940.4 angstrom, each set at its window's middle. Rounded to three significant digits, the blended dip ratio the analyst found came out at 1.01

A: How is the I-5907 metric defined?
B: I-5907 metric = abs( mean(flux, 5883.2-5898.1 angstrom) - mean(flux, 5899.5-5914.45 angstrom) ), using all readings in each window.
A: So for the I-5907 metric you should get 0.22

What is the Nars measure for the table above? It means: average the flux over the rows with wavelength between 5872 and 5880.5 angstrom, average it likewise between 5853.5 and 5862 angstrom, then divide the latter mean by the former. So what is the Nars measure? 0.98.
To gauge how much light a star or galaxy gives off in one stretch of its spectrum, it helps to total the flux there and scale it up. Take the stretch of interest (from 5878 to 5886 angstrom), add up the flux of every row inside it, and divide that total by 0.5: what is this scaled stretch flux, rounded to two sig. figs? 17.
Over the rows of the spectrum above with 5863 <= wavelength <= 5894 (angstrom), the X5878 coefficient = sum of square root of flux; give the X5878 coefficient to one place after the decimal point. 27.2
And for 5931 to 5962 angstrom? 27.9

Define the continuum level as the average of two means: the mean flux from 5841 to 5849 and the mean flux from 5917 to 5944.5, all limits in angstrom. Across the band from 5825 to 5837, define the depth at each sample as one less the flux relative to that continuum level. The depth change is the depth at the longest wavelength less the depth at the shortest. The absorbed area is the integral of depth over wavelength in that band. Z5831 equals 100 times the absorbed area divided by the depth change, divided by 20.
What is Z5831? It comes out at -27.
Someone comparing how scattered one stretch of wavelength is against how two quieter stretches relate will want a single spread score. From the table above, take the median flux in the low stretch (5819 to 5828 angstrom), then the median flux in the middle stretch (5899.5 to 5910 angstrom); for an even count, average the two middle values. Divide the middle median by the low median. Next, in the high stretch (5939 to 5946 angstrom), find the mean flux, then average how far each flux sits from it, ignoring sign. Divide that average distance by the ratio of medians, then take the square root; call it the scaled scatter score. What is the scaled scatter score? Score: 0.251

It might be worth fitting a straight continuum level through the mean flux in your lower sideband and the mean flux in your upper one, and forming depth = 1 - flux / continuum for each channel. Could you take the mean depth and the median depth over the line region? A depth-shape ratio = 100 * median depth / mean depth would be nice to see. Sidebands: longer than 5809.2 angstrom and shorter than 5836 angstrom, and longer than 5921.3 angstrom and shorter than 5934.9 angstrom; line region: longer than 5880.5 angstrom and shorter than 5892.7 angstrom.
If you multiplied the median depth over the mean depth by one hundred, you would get 100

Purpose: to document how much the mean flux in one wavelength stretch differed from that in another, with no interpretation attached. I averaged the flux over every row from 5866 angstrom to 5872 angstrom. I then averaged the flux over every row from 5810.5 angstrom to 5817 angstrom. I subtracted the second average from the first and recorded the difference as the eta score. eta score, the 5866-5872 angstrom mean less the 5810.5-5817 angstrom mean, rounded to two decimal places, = -0.08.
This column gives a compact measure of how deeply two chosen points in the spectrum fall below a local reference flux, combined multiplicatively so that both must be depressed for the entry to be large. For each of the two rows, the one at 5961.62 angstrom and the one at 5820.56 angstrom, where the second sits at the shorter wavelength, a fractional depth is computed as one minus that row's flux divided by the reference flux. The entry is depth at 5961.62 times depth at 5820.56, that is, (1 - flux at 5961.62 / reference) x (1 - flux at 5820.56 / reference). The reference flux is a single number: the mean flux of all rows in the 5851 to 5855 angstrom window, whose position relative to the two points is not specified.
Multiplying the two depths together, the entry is 0.00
